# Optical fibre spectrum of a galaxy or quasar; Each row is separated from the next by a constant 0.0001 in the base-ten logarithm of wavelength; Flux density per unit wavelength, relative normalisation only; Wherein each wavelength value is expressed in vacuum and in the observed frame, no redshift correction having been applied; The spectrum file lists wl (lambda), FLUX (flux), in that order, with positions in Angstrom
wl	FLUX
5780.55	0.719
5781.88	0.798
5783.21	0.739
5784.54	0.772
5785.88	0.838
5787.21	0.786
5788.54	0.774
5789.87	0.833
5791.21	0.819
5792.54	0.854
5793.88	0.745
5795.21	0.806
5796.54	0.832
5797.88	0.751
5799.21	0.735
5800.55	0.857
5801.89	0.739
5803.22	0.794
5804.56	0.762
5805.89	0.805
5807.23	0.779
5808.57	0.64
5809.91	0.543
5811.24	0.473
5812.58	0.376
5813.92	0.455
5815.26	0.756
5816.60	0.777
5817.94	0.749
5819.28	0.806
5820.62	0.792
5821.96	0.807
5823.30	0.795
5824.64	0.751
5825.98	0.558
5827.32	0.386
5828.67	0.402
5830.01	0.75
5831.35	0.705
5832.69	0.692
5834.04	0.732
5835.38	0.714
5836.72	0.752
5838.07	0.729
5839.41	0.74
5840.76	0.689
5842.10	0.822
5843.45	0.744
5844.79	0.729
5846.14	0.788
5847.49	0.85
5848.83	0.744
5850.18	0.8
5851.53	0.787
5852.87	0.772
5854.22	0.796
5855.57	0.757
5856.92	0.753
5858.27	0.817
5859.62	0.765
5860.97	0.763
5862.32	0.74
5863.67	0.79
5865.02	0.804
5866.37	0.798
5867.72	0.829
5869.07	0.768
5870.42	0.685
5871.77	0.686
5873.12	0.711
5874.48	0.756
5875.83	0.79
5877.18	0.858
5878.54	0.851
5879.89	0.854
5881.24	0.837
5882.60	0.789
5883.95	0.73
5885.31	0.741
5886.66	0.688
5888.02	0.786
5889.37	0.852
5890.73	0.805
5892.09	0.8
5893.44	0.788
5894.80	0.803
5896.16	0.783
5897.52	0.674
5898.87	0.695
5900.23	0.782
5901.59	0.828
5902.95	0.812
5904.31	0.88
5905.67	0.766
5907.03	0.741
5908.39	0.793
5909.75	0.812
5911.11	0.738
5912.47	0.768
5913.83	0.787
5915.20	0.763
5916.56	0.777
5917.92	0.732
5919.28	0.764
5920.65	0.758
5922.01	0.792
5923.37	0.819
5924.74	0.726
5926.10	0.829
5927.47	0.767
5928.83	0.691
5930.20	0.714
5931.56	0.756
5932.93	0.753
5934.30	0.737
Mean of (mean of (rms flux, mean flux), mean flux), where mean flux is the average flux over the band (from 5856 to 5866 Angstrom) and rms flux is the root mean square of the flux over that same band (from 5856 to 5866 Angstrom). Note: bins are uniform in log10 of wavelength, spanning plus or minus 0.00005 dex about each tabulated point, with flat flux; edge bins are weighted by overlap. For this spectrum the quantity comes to 0.776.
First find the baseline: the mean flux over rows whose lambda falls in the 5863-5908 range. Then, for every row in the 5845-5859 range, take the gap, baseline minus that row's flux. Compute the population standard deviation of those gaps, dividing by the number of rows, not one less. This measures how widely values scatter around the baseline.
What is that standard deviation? 0.030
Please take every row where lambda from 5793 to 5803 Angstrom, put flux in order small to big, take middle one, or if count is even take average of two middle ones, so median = 0.751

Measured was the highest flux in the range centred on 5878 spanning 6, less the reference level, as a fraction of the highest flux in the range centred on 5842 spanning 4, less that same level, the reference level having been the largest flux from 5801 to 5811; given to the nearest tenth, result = 3.1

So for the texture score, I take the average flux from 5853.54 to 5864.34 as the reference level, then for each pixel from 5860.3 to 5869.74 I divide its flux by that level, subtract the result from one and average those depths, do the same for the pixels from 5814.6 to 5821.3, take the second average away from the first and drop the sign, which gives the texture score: 0.011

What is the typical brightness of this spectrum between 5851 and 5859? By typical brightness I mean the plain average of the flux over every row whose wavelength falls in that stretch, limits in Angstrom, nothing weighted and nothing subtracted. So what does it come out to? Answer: 0.780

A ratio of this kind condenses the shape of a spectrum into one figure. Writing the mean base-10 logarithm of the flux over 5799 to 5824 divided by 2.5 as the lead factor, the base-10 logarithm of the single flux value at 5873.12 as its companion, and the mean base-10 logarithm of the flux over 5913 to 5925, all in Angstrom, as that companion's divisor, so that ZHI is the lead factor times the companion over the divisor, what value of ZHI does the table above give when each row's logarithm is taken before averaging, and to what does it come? -0.08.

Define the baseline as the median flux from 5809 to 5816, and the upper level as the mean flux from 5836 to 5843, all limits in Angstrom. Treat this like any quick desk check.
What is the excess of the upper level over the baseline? 0.27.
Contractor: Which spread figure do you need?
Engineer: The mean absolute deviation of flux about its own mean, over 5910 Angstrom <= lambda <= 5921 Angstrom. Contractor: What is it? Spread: 0.014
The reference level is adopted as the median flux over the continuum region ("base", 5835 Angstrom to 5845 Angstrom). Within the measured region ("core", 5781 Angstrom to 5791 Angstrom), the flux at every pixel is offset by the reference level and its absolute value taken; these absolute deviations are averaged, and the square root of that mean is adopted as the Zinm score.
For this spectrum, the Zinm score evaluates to 0.239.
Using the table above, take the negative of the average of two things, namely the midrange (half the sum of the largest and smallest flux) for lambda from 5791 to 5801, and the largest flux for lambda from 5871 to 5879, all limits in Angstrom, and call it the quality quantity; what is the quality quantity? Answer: -0.83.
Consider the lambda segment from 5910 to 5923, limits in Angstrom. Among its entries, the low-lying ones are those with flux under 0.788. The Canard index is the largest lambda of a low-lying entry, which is 5920.65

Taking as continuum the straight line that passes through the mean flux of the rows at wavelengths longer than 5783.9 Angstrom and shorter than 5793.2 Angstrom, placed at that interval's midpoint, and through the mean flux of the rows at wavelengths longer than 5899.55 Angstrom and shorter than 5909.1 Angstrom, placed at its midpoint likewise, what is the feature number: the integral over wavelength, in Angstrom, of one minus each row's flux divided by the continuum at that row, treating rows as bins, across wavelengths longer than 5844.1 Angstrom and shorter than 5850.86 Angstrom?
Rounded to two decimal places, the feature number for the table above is 0.19 Angstrom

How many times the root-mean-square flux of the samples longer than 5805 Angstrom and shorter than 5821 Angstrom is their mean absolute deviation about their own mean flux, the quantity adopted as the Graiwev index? 0.203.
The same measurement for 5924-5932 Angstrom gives 0.049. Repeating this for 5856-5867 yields 0.030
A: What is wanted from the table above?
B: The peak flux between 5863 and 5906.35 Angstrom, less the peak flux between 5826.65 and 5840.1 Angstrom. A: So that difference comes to 0.13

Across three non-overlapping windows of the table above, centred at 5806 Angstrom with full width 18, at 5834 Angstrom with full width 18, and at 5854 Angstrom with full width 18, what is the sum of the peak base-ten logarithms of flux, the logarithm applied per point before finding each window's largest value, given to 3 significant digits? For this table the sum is -0.223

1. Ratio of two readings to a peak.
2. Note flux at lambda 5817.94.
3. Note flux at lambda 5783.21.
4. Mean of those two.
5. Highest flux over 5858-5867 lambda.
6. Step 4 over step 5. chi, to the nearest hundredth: 0.91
